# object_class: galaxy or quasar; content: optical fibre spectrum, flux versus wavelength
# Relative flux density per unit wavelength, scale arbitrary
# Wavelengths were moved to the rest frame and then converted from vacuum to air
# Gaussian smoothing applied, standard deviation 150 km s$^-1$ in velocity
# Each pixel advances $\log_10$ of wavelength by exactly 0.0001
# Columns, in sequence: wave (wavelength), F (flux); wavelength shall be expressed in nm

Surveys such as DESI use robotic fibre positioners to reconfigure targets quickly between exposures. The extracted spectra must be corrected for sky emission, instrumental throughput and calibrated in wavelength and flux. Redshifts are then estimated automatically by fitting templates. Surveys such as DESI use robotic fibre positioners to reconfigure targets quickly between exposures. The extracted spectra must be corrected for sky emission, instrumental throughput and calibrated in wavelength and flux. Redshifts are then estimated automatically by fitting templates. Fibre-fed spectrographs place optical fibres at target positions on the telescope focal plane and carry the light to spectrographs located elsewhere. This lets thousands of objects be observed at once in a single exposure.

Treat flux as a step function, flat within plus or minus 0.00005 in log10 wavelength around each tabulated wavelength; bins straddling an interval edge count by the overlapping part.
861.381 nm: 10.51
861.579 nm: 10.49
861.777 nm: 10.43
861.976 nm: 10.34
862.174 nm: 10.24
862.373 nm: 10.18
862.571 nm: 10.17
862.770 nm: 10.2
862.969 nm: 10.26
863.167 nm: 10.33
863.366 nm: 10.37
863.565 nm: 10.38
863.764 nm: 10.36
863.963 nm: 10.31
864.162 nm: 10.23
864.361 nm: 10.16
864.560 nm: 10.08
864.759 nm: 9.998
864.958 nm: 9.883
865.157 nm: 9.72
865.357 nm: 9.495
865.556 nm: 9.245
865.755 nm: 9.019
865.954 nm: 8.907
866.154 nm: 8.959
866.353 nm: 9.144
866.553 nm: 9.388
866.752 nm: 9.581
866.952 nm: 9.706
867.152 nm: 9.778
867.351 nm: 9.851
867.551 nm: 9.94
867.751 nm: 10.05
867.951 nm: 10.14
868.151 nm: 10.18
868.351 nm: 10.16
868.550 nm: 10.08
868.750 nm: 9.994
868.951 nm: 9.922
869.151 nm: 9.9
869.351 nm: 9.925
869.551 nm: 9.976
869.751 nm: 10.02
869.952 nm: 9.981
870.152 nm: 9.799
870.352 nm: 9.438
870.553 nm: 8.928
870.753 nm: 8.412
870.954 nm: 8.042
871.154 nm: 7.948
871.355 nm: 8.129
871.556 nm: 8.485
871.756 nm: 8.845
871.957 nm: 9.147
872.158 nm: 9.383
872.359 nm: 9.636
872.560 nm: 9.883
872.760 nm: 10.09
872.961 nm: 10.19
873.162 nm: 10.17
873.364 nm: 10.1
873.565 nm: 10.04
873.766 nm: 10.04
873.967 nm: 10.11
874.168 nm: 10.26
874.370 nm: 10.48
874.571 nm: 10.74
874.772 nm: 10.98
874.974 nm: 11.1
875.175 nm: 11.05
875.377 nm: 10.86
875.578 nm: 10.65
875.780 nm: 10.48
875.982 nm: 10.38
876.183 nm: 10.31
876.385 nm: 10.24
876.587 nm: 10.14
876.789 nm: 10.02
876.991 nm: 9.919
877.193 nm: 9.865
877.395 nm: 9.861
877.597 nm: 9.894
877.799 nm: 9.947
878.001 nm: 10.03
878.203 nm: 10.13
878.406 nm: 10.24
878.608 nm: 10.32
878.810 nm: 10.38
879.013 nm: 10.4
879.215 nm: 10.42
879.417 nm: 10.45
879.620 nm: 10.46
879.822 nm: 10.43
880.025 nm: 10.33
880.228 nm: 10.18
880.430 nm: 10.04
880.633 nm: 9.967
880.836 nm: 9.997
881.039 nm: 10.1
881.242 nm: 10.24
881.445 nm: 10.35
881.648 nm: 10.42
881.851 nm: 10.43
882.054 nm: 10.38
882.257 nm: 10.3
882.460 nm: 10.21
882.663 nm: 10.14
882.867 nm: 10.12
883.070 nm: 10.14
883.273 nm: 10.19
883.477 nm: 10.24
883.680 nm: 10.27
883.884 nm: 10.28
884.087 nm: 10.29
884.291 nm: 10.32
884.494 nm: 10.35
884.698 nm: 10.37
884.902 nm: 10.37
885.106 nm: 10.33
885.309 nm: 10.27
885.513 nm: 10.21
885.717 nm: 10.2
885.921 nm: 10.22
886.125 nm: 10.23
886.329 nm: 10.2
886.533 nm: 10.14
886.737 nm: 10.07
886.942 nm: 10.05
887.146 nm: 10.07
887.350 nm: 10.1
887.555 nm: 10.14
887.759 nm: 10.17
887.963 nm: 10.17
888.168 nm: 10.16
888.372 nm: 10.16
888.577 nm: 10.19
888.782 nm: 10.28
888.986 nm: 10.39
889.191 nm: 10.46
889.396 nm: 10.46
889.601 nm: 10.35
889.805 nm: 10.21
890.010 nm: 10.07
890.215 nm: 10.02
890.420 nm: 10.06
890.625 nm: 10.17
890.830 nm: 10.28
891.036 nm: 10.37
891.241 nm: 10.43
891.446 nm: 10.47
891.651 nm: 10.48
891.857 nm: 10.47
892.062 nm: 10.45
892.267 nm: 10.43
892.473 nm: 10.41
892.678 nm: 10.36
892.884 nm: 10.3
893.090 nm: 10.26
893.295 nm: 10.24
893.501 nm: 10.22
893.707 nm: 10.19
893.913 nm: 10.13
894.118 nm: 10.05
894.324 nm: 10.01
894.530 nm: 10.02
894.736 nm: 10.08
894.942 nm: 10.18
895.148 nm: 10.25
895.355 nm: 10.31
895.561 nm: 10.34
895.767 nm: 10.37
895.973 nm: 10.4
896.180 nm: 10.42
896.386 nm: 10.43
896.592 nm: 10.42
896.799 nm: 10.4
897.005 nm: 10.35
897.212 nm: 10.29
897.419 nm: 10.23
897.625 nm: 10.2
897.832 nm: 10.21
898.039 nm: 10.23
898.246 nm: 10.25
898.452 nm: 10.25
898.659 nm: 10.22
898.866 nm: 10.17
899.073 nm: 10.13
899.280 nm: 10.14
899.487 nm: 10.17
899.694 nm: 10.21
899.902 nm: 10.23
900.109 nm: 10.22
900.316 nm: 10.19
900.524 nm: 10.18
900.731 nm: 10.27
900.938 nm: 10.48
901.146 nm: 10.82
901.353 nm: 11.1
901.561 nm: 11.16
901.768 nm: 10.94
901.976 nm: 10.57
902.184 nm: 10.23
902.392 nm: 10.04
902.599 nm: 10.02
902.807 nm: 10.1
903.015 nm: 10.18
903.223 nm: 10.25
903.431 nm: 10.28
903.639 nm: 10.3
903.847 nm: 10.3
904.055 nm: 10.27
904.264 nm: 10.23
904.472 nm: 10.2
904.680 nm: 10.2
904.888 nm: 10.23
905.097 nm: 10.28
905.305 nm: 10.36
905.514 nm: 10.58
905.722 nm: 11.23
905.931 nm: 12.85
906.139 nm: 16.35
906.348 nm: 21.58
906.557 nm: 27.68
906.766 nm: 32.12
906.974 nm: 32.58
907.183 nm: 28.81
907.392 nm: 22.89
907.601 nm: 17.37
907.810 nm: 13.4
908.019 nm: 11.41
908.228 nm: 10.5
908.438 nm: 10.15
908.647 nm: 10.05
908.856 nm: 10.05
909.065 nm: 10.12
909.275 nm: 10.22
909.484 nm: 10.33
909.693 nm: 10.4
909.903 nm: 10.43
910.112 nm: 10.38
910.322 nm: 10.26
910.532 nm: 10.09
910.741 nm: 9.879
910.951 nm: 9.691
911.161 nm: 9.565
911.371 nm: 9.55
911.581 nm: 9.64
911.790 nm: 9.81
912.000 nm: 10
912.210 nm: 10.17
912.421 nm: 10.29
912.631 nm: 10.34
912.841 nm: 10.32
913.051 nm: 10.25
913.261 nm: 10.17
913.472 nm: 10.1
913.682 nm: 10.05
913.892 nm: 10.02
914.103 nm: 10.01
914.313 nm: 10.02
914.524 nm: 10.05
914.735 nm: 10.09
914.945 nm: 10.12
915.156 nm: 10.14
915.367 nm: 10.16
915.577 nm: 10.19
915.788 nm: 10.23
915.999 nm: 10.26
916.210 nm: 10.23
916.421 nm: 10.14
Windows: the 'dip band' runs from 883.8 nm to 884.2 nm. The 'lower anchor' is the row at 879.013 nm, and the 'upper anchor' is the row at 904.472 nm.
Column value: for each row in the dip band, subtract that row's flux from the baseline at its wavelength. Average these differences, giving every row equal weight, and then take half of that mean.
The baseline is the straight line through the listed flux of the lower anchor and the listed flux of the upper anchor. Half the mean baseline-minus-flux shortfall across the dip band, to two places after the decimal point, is 0.04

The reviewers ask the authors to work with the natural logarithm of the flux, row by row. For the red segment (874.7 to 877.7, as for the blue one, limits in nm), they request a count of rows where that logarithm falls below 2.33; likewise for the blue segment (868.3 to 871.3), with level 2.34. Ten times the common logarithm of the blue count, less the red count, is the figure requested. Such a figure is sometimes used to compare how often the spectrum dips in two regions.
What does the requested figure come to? 5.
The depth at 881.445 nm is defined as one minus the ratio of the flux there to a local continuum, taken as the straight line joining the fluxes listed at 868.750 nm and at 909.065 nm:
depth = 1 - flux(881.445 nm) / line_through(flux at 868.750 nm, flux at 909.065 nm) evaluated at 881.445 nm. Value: -0.032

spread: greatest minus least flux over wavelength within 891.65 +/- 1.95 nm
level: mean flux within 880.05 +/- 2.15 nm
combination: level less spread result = 9.8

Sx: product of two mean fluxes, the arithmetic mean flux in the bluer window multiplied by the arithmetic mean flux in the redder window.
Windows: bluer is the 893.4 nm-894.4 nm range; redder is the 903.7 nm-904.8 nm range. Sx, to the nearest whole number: 104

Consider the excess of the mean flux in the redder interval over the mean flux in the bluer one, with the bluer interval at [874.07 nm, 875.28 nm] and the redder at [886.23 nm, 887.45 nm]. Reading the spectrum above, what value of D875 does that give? -0.66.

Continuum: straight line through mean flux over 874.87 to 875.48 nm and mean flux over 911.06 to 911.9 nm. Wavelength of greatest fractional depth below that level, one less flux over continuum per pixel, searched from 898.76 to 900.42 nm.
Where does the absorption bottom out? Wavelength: 899.073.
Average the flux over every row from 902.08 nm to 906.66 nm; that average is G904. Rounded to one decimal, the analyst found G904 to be 12.0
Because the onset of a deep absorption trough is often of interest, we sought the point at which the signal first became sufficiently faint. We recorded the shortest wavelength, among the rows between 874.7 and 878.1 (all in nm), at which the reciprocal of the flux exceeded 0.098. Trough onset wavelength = 876.587 nm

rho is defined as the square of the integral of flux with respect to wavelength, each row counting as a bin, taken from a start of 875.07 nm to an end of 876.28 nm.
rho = 165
